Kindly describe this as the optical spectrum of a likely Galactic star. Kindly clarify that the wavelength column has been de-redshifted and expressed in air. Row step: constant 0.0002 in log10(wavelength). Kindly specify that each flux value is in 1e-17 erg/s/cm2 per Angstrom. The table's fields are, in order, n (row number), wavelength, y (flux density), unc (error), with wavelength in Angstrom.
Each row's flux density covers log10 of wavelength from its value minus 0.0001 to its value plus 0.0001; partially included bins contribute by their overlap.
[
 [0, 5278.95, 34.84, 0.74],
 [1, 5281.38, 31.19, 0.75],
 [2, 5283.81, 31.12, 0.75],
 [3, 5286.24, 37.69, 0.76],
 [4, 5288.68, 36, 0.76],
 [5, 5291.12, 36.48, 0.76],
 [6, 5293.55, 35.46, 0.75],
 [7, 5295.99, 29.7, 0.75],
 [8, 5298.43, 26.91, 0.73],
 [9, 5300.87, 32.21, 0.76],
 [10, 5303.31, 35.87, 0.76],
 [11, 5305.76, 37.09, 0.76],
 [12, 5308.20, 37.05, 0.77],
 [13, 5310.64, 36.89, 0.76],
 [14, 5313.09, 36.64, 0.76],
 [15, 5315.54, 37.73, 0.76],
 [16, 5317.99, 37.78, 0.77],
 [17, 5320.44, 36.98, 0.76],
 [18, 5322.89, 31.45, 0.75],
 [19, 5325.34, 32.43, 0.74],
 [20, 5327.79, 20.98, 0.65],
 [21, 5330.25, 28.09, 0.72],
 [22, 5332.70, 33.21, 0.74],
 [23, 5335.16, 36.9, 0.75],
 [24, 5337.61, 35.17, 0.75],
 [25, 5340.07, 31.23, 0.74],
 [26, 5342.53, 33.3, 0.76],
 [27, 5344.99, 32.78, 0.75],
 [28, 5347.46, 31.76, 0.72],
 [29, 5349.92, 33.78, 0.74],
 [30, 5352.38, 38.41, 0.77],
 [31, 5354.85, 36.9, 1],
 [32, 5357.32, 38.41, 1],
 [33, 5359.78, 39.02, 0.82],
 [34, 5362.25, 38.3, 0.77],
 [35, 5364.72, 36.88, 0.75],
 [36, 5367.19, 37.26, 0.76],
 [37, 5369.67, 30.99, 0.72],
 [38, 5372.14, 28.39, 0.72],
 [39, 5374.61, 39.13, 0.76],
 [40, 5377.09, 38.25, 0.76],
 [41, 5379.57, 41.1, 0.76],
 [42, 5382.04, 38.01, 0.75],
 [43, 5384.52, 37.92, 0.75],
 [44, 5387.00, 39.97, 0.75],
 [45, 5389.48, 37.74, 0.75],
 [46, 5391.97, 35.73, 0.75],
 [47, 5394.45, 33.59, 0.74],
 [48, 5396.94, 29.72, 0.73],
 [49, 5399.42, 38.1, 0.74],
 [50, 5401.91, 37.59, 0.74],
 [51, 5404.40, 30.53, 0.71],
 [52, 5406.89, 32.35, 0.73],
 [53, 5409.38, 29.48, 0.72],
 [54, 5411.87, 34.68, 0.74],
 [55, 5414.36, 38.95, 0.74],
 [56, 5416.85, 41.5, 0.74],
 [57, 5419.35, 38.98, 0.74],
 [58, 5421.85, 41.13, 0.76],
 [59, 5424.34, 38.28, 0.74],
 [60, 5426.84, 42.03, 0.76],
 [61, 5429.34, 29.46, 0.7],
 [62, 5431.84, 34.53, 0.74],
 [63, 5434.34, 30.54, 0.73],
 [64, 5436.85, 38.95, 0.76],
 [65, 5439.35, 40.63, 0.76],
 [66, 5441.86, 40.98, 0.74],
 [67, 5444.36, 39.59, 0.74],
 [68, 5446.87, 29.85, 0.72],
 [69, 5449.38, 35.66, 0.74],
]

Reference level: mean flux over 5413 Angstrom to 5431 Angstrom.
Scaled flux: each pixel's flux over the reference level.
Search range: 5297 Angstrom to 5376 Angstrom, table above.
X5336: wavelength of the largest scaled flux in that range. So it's 5374.61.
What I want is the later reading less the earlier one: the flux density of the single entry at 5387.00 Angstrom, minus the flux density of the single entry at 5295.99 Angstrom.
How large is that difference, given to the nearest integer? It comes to 10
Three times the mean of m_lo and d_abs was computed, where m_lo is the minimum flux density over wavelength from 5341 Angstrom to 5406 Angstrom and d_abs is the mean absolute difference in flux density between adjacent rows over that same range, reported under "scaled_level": 47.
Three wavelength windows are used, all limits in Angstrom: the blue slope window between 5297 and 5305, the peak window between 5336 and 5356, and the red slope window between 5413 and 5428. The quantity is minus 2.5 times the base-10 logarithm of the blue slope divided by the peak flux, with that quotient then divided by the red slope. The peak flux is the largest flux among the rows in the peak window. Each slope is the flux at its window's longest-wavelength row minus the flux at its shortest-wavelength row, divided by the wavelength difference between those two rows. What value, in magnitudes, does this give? 1.8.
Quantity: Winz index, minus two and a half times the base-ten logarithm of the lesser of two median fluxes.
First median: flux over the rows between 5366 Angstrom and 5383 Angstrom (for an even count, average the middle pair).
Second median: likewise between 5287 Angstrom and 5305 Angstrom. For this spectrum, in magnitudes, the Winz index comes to -3.87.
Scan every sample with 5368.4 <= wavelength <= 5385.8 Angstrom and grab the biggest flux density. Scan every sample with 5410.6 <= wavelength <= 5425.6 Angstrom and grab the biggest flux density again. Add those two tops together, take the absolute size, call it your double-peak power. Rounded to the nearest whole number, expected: 83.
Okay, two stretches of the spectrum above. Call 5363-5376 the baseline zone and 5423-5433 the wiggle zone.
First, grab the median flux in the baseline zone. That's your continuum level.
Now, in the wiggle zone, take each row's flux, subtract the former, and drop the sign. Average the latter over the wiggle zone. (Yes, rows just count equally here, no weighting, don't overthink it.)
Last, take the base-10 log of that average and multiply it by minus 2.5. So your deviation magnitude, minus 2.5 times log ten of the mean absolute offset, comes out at -1.53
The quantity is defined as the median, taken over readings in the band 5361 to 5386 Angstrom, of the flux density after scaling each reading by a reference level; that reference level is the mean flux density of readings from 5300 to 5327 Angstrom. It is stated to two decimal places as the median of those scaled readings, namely 1.07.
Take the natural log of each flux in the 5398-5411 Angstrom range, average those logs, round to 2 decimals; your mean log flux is 3.51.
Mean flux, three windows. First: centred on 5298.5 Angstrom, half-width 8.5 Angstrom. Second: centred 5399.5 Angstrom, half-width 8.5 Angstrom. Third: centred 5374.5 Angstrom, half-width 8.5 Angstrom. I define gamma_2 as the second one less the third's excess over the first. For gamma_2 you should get 31.2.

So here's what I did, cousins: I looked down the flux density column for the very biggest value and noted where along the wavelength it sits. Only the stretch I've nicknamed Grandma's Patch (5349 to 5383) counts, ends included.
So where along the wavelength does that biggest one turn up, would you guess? 5379.57 Angstrom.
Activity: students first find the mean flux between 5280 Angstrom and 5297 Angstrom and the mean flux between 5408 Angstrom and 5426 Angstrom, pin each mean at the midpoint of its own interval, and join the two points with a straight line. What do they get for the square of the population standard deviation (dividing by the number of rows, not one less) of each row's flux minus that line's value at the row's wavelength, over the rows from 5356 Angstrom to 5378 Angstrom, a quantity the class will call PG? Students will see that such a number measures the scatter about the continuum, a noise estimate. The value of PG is 13.7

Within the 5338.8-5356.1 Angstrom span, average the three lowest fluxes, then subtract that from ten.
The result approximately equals -21.9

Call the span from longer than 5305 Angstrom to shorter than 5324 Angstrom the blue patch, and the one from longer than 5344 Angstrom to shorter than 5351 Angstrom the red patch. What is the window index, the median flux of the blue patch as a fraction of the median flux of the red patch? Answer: 1.13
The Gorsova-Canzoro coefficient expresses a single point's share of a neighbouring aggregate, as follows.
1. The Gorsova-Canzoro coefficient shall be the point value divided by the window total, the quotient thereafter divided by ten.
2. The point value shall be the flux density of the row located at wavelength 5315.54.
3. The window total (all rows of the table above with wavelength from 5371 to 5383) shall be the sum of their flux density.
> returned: 0.0204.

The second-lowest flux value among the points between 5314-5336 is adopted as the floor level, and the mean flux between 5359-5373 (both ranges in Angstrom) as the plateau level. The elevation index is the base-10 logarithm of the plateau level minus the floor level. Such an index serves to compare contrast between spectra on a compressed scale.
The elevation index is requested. 0.85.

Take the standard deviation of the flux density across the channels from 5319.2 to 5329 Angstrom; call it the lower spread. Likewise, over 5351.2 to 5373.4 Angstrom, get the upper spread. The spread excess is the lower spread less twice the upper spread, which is -1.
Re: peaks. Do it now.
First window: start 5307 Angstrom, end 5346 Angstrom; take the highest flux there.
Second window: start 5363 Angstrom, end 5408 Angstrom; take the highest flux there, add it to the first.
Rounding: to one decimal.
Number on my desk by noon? 78.9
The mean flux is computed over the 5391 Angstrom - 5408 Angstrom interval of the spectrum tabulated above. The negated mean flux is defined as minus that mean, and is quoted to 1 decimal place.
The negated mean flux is -33.9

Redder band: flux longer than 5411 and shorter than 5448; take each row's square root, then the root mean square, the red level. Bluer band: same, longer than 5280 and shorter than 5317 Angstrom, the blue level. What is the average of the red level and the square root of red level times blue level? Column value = 6.05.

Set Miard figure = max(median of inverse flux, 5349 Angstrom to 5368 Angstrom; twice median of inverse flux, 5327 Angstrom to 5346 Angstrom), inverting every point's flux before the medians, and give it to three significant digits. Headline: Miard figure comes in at 0.0606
